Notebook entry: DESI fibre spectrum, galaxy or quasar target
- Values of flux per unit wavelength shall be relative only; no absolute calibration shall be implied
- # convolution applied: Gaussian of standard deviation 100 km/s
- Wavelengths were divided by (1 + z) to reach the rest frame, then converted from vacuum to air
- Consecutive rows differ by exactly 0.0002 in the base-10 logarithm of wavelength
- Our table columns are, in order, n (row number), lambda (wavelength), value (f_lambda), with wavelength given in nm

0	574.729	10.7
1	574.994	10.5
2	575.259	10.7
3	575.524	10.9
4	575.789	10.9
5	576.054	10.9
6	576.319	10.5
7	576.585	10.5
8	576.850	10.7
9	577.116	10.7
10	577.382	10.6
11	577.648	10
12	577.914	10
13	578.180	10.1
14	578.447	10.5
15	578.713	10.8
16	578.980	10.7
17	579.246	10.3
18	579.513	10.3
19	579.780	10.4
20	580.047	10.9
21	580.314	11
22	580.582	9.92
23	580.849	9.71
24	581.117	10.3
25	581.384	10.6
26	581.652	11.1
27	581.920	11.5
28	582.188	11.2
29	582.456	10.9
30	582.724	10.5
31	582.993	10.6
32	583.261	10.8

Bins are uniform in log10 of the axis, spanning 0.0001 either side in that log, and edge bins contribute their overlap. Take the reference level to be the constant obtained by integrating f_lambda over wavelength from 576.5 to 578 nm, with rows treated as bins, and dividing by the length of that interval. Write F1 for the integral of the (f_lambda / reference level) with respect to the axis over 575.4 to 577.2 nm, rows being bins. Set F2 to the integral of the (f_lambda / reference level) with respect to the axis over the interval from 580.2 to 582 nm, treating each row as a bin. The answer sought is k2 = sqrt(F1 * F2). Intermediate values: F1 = 1.85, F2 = 1.82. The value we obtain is 1.84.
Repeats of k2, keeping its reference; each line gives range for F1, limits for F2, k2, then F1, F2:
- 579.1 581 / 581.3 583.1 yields 1.89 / 1.89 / 1.89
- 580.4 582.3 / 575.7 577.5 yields 1.89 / 1.94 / 1.84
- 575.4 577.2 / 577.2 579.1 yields 1.87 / 1.85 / 1.89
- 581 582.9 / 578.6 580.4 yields 1.91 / 1.98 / 1.83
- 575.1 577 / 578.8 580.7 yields 1.93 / 1.95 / 1.92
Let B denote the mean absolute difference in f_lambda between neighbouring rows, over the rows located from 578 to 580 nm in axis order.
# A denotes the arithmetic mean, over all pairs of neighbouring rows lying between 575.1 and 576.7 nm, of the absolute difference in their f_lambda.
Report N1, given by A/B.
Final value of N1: 0.55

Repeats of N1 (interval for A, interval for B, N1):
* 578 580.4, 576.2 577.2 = 3.56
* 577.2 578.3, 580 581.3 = 0.47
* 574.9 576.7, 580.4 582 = 0.33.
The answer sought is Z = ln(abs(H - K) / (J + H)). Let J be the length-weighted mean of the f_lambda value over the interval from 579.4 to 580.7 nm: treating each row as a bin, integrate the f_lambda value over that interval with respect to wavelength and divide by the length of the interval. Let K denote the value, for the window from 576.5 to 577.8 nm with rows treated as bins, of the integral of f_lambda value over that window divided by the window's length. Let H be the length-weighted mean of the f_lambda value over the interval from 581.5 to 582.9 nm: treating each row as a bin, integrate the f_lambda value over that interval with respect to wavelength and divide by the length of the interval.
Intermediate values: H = 11.0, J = 10.5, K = 10.5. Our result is -3.7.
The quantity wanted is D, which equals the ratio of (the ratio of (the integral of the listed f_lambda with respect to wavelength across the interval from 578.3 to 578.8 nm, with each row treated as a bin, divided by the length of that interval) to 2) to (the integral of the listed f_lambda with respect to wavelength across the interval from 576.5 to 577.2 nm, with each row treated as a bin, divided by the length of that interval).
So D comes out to 0.499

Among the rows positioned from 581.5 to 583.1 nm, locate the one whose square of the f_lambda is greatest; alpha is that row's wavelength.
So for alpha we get 581.920 nm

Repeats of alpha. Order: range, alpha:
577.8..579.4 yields 578.713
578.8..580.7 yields 580.314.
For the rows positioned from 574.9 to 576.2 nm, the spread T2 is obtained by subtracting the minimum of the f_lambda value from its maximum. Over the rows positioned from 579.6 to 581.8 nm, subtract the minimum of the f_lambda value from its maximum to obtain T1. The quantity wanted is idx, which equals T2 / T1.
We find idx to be 0.3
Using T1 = 1.4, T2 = 0.40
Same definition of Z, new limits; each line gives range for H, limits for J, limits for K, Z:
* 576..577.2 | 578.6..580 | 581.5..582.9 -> -4.0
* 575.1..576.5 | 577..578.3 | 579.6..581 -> -4.0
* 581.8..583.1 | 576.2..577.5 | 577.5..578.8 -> -3.5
